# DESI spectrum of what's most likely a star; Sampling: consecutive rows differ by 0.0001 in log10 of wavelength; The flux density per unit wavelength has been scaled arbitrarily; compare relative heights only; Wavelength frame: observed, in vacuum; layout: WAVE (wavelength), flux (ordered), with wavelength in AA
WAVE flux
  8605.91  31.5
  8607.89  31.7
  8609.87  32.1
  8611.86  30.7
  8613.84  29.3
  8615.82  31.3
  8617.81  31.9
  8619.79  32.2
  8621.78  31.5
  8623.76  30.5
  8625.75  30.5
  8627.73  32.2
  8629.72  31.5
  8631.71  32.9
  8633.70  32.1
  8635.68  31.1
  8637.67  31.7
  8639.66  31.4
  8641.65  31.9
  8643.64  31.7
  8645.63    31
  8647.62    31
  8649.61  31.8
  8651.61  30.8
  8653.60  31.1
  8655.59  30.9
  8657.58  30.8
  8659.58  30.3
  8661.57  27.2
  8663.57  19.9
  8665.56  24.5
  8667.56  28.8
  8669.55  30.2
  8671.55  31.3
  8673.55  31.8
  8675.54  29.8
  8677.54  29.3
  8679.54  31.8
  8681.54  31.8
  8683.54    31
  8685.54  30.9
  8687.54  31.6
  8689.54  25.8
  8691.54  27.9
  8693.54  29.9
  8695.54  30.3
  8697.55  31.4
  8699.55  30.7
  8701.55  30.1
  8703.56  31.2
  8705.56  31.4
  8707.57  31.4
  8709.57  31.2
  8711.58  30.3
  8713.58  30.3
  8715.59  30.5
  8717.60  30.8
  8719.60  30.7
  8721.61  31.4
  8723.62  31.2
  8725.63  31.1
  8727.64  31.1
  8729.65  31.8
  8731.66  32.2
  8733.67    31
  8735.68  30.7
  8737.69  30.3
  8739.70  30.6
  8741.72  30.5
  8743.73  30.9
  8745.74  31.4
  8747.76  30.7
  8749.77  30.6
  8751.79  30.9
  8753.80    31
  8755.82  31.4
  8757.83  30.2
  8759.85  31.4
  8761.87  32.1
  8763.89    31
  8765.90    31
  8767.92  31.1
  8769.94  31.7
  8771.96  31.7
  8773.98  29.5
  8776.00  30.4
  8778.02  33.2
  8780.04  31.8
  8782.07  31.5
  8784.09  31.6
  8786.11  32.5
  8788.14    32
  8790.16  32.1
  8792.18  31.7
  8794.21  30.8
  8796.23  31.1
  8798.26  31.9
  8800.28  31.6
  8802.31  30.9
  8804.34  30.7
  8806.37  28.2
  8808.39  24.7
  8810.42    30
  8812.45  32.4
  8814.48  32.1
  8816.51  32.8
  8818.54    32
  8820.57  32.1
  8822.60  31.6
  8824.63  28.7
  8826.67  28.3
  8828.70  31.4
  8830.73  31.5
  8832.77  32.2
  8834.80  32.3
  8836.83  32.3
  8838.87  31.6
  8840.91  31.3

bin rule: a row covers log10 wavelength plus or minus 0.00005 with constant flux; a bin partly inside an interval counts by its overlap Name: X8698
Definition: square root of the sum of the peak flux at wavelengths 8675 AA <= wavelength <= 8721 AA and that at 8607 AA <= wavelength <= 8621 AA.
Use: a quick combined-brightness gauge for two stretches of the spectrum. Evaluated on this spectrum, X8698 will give 8.00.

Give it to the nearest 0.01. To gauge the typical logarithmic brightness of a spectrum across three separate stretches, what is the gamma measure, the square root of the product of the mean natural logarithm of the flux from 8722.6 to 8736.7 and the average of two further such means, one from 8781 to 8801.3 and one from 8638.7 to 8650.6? 3.45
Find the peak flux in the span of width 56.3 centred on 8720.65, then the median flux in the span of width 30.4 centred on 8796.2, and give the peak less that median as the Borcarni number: 0.70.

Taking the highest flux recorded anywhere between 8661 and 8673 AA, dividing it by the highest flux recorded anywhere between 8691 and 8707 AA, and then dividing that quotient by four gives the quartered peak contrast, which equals 0.249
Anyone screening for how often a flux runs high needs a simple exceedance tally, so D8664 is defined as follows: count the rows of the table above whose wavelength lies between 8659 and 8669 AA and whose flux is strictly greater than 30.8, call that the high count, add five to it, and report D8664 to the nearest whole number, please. 5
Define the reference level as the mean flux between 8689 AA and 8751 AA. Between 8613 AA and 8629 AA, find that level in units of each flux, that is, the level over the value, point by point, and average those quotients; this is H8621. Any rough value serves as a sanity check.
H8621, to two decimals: 0.98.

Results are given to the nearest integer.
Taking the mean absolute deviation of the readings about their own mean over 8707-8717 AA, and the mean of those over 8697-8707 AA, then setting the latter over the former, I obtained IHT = 69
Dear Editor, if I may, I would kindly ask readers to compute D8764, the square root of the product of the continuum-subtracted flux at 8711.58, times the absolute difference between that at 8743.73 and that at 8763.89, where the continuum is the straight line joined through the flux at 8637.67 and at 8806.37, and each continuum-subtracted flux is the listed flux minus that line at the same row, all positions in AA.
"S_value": 0.3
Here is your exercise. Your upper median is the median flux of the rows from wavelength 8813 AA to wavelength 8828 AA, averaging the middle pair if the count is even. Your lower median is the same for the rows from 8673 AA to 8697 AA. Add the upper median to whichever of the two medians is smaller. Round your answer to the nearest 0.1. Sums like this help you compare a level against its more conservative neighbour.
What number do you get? 62.6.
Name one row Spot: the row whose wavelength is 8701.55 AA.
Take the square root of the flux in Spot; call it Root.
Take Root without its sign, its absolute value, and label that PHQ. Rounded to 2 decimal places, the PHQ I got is 5.49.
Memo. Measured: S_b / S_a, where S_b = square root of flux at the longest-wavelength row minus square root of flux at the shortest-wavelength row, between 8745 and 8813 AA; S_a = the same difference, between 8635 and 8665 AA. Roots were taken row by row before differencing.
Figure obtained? -0.1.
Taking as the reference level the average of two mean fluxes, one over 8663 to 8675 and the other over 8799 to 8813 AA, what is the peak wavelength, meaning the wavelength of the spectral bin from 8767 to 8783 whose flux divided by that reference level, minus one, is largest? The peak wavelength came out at 8778.02 AA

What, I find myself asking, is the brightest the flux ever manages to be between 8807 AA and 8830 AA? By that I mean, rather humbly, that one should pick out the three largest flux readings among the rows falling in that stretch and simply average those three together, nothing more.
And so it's 32.4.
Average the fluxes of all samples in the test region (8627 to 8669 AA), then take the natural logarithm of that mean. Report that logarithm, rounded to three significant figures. 3.41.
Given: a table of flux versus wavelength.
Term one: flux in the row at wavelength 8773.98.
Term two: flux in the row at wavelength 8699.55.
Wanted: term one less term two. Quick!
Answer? -1.2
